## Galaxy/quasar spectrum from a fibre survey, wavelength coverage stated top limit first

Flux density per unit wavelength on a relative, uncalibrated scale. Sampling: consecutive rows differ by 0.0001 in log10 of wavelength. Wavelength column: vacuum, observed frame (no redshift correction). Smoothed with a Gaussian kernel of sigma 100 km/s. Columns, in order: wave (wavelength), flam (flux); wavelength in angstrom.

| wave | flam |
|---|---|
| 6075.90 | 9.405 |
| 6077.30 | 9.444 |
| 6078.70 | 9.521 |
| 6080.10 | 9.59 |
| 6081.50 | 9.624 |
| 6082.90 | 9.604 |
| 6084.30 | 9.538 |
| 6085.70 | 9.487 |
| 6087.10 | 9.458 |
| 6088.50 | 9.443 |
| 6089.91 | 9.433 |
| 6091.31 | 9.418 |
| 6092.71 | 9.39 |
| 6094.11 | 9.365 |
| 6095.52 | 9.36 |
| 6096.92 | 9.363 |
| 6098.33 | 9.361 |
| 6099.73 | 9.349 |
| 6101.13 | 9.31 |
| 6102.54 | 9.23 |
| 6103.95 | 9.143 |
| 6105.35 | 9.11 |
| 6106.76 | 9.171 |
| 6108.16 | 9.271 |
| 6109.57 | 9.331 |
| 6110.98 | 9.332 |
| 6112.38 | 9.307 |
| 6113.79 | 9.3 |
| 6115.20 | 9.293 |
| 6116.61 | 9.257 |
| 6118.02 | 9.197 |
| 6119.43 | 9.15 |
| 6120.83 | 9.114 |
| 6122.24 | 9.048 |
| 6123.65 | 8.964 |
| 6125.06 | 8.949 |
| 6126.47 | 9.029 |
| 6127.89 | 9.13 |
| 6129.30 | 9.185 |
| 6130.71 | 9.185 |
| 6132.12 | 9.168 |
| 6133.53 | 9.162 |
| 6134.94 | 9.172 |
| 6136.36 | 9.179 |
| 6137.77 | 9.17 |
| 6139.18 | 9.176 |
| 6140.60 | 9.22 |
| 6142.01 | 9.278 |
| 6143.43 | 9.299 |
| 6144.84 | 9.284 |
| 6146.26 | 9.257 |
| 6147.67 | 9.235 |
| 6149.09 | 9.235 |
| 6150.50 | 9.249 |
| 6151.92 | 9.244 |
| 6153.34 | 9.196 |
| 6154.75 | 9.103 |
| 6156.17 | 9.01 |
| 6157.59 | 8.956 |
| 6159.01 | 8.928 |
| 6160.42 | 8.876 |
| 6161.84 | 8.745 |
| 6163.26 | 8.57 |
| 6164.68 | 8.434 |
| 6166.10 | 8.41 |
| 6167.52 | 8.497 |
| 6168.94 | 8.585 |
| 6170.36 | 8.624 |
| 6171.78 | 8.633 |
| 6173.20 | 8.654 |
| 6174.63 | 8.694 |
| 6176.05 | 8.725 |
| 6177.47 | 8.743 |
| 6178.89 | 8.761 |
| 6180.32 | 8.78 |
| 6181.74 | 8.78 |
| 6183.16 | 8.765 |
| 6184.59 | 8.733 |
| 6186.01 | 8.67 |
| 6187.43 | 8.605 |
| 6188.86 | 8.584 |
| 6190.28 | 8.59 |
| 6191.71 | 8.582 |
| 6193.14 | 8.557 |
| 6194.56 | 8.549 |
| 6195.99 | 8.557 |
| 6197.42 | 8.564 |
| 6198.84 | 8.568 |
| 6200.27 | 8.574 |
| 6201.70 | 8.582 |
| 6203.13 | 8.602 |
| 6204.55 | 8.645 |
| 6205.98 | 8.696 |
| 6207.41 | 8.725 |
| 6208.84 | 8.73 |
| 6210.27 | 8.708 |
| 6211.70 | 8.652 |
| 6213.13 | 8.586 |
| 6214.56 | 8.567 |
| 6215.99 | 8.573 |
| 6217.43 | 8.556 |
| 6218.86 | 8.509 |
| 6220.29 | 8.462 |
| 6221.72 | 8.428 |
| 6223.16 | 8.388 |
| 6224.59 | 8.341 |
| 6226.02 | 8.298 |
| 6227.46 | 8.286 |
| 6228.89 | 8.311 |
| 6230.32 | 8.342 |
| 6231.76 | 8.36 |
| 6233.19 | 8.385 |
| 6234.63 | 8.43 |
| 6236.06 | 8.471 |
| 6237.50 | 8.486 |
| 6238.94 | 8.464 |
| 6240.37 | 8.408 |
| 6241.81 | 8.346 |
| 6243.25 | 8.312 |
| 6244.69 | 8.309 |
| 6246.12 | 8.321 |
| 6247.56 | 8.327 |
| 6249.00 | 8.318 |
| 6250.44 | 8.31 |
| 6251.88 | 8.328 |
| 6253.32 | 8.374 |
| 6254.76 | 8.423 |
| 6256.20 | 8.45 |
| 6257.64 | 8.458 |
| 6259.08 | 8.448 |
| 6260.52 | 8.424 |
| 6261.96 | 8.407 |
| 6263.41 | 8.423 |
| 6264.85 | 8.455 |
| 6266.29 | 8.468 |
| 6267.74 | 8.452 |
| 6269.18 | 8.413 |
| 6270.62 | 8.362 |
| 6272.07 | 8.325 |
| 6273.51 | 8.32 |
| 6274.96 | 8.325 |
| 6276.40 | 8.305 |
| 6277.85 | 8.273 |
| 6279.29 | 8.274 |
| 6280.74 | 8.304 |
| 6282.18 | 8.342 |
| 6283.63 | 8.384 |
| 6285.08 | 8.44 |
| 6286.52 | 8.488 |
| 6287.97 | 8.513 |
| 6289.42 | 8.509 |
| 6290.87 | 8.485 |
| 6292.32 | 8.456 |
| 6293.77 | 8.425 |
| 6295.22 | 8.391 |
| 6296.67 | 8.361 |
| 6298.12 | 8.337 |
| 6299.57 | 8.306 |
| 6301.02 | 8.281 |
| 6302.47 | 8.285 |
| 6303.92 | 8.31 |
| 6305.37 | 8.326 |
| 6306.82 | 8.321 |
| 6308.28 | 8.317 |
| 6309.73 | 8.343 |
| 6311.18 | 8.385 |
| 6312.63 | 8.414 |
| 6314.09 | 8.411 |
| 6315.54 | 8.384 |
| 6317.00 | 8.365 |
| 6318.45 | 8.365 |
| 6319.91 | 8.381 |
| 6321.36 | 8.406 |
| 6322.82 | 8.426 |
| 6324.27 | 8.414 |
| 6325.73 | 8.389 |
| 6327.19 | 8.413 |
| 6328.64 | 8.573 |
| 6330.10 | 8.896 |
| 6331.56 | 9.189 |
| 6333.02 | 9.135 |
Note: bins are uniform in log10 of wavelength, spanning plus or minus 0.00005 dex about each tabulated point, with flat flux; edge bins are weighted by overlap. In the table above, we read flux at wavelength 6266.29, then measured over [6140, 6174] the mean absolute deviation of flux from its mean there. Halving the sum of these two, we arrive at 4.37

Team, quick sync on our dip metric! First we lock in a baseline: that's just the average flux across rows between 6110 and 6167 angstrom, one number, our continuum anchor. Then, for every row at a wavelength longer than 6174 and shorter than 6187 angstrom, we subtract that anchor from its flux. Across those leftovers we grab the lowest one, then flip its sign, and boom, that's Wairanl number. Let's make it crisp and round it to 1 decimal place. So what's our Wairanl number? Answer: 0.4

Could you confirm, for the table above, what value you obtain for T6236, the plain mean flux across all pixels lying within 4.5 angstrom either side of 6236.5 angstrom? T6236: 8.44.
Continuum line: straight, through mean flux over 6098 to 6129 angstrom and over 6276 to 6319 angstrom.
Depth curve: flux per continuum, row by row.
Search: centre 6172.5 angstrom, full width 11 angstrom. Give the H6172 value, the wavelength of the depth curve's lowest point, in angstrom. 6167.52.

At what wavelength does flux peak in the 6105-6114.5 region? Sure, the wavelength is 6110.98 angstrom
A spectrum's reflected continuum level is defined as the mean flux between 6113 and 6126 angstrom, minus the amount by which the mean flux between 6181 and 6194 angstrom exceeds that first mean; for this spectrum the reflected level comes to 9.63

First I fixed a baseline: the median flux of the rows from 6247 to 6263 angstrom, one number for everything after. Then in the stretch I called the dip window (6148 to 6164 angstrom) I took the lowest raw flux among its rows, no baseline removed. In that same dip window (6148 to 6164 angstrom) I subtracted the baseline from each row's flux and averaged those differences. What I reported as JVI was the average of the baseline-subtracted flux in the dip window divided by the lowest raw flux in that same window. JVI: 0.07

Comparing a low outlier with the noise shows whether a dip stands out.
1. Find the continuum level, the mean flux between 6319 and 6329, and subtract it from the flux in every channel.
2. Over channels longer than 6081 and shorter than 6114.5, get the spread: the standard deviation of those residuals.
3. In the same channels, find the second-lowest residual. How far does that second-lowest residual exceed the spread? 0.6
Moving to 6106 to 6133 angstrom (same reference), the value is 0.4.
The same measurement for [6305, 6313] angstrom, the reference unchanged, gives -0.1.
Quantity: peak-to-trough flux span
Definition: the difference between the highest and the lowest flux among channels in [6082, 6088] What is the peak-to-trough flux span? 0.146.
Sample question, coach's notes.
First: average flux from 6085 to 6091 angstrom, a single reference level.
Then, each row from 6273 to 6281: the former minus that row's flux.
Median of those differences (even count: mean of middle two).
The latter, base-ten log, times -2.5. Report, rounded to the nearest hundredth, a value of -0.15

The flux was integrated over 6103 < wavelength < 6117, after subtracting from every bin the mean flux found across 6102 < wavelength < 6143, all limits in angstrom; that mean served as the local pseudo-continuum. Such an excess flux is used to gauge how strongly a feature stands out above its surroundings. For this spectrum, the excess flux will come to 1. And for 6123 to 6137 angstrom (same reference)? -1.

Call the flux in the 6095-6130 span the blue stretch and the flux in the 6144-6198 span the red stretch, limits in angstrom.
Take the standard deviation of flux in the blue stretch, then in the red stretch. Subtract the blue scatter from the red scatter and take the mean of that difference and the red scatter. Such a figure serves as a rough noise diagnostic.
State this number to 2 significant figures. 0.20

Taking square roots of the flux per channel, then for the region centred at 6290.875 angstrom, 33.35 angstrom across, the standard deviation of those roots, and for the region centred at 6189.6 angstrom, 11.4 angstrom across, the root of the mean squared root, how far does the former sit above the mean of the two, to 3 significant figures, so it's -1.46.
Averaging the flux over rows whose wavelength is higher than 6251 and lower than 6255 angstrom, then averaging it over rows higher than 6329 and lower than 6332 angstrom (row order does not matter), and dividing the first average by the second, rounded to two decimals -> 0.93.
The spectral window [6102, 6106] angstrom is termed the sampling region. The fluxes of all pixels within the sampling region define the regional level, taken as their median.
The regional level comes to 9.14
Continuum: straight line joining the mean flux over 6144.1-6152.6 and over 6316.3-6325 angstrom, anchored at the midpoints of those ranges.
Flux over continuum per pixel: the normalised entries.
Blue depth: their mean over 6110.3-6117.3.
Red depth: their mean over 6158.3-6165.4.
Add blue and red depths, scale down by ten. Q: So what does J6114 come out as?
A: 0.194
